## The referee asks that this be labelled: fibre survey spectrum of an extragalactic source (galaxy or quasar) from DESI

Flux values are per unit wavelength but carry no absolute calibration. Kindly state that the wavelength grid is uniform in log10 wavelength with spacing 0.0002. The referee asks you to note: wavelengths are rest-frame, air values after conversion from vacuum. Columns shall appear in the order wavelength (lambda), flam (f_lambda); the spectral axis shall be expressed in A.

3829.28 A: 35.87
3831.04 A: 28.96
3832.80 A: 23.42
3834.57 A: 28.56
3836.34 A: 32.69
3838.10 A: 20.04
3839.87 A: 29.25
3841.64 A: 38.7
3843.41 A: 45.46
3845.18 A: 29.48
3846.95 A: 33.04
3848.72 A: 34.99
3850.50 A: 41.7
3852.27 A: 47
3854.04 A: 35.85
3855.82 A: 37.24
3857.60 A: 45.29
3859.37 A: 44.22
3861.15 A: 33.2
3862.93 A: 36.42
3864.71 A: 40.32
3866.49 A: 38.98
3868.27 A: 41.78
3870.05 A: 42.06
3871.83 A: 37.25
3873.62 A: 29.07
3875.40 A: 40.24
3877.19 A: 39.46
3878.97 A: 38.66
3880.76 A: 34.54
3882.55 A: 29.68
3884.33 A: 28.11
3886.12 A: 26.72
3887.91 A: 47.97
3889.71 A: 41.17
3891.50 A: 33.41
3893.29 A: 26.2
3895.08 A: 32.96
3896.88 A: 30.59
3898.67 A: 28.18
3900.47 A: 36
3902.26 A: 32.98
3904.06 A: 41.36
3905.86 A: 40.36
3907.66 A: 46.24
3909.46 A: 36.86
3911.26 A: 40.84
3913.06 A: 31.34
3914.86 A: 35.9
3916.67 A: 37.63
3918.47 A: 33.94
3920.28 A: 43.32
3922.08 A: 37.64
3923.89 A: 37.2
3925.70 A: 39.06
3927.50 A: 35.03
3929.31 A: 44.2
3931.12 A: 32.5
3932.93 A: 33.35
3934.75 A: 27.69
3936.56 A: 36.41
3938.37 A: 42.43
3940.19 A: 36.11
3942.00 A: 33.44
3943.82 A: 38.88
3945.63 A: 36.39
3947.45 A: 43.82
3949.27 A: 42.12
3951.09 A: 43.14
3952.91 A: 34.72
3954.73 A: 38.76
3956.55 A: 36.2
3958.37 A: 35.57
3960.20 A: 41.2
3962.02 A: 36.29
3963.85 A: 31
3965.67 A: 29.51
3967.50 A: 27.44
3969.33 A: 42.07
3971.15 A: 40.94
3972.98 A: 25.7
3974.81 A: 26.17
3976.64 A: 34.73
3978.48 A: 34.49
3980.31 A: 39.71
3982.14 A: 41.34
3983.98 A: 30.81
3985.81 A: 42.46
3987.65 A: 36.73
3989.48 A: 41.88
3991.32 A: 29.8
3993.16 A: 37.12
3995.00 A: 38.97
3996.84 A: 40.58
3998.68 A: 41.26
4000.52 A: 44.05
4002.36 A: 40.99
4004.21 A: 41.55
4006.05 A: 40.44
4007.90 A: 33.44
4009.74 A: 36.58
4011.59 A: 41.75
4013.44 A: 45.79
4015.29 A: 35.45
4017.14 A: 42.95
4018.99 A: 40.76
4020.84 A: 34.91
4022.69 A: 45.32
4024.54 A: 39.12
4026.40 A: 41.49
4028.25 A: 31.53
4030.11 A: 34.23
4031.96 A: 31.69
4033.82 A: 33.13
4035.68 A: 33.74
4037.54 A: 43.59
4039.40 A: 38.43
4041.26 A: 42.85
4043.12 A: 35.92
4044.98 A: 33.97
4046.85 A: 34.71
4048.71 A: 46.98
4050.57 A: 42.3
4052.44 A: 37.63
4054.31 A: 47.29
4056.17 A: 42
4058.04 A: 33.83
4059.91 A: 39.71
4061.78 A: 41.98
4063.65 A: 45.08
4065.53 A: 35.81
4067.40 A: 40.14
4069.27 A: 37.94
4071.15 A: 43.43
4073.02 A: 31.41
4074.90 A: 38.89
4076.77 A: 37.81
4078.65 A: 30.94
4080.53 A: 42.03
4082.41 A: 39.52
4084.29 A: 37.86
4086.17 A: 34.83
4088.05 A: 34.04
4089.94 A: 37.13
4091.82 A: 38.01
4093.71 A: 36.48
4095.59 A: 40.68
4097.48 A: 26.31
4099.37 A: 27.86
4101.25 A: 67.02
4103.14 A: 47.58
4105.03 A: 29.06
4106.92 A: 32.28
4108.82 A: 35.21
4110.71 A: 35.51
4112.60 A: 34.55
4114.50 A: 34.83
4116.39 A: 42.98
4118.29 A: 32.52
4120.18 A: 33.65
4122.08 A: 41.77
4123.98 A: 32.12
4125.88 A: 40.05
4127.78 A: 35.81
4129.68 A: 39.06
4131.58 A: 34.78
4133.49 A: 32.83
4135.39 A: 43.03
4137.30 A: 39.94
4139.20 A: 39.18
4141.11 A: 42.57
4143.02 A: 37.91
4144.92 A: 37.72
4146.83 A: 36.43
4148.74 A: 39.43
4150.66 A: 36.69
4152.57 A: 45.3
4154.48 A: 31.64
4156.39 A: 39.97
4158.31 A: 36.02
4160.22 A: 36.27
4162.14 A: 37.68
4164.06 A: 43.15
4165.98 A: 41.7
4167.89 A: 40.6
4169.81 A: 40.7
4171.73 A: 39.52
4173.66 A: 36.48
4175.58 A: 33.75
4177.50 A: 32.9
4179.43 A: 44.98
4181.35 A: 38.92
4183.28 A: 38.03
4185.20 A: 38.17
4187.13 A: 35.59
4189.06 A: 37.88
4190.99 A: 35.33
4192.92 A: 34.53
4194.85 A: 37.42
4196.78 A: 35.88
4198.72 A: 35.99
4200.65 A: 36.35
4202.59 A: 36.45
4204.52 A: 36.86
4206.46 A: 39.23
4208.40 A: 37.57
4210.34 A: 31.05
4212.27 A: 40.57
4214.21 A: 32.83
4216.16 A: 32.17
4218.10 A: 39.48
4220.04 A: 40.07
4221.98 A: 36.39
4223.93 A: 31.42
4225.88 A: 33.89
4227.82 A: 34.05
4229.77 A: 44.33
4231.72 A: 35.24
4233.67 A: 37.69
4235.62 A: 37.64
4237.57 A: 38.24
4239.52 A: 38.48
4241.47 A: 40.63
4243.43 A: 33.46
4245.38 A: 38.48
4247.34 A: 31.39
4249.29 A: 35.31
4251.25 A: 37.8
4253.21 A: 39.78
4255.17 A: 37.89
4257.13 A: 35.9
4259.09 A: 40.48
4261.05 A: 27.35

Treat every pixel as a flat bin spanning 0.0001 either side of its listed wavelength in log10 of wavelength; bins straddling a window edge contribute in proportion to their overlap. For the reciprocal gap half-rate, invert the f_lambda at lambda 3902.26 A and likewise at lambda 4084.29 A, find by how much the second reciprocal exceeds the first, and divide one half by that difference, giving -128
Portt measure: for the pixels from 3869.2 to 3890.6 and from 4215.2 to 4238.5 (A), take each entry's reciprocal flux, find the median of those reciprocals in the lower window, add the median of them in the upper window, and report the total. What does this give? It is 0.0534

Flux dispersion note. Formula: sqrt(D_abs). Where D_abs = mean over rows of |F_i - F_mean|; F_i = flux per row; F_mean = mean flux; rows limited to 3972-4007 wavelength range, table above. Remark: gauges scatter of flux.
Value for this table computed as 2.12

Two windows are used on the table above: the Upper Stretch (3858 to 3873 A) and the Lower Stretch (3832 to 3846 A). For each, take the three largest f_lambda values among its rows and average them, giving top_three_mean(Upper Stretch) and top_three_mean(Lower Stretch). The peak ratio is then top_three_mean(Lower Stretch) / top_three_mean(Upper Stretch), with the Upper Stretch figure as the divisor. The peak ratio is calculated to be 0.91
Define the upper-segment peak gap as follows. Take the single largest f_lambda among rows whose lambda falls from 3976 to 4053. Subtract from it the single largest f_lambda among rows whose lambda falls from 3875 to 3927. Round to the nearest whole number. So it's -1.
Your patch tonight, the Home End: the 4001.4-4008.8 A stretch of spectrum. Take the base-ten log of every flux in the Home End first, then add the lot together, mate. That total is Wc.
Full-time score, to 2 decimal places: 6.36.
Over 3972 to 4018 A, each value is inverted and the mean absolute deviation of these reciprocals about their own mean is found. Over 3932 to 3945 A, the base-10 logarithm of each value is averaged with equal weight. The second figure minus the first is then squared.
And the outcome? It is 2.38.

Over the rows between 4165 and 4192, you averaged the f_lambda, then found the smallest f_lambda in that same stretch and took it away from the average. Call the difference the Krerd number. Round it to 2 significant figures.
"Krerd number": 5.3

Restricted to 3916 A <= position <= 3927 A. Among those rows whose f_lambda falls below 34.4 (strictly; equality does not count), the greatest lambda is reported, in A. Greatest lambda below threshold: 3918.47 A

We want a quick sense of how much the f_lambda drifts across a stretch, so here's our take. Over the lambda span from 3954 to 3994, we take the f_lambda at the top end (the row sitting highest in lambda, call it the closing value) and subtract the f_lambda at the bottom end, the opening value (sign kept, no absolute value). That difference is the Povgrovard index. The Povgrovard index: -1.6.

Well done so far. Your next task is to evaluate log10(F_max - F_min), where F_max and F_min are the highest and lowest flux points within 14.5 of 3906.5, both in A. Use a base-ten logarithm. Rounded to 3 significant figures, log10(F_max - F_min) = 1.30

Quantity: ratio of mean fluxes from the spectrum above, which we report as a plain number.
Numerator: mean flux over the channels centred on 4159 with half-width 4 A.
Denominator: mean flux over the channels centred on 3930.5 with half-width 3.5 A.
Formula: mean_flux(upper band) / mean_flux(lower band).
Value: 1.03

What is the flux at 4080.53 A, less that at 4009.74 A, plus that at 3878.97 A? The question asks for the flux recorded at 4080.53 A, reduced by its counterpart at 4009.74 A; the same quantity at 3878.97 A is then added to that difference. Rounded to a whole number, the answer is 44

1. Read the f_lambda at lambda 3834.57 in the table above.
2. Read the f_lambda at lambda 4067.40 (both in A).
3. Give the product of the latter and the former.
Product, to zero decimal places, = 1146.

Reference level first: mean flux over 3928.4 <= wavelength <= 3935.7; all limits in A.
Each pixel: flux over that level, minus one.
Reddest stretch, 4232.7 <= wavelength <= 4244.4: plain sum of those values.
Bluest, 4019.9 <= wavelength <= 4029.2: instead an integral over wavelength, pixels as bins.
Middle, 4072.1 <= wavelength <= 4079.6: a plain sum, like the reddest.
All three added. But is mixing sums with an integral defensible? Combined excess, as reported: 1.7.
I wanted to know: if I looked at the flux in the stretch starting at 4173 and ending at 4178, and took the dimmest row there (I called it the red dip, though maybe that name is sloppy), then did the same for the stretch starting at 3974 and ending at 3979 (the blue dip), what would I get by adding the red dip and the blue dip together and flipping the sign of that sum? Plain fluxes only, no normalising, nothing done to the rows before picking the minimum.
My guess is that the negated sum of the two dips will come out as -59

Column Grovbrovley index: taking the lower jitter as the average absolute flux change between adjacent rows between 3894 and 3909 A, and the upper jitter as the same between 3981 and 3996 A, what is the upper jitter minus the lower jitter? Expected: 3.3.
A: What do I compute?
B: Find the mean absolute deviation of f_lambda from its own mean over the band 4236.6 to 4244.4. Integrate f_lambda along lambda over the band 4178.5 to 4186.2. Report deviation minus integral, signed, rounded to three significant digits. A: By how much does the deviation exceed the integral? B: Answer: -306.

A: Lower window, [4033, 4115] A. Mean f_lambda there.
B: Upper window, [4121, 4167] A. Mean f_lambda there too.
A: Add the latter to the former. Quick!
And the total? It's 76.6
